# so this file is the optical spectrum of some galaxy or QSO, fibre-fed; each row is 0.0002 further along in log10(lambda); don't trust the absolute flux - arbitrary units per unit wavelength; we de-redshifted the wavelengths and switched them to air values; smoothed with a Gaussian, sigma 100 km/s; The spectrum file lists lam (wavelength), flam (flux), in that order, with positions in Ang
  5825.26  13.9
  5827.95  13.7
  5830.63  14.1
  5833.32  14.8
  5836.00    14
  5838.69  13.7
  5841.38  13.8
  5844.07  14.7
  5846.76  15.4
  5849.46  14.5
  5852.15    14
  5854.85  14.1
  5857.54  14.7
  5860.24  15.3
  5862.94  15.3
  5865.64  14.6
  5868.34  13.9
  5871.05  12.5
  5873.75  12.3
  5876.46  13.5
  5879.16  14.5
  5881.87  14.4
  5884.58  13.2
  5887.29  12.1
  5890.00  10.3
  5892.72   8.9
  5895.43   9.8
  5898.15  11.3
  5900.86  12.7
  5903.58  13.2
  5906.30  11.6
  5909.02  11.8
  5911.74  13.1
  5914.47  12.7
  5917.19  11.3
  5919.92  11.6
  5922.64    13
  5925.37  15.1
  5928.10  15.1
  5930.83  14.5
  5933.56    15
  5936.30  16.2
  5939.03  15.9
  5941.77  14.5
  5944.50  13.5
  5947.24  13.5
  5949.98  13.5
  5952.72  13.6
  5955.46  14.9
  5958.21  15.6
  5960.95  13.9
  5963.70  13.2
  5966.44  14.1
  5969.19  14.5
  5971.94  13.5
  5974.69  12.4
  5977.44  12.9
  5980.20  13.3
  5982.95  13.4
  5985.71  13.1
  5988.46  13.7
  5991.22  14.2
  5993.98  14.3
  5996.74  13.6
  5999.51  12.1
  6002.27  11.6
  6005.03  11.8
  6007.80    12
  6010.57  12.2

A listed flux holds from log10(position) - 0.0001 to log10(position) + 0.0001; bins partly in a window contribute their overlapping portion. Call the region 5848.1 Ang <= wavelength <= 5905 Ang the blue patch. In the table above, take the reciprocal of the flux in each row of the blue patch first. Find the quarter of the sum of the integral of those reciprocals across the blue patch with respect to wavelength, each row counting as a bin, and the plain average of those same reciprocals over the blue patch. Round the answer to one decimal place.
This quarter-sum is 1.1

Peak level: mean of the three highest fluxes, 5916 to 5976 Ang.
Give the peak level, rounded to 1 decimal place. 15.9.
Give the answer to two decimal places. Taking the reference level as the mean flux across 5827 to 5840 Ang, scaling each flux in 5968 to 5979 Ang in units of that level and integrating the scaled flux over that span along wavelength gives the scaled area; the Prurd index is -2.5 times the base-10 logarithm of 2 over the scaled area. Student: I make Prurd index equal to 1.79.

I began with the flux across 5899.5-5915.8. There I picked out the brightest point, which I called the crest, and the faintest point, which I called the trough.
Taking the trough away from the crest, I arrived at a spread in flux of 1.6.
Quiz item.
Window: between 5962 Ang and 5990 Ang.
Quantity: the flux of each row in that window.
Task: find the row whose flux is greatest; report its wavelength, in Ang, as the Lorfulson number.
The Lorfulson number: 5969.19 Ang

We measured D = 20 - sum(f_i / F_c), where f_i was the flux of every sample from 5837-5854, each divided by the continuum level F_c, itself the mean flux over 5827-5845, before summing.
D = 13.9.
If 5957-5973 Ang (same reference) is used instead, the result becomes 14.0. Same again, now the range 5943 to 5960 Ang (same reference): 14.0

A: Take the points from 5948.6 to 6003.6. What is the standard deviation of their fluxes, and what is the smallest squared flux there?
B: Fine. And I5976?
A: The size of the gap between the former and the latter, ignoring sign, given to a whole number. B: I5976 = 134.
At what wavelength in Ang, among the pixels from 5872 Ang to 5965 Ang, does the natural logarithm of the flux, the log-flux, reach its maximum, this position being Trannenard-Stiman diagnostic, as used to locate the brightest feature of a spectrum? 5936.30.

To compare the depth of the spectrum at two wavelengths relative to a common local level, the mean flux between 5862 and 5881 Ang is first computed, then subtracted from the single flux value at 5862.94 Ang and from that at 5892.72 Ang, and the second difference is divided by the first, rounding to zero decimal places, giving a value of -3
